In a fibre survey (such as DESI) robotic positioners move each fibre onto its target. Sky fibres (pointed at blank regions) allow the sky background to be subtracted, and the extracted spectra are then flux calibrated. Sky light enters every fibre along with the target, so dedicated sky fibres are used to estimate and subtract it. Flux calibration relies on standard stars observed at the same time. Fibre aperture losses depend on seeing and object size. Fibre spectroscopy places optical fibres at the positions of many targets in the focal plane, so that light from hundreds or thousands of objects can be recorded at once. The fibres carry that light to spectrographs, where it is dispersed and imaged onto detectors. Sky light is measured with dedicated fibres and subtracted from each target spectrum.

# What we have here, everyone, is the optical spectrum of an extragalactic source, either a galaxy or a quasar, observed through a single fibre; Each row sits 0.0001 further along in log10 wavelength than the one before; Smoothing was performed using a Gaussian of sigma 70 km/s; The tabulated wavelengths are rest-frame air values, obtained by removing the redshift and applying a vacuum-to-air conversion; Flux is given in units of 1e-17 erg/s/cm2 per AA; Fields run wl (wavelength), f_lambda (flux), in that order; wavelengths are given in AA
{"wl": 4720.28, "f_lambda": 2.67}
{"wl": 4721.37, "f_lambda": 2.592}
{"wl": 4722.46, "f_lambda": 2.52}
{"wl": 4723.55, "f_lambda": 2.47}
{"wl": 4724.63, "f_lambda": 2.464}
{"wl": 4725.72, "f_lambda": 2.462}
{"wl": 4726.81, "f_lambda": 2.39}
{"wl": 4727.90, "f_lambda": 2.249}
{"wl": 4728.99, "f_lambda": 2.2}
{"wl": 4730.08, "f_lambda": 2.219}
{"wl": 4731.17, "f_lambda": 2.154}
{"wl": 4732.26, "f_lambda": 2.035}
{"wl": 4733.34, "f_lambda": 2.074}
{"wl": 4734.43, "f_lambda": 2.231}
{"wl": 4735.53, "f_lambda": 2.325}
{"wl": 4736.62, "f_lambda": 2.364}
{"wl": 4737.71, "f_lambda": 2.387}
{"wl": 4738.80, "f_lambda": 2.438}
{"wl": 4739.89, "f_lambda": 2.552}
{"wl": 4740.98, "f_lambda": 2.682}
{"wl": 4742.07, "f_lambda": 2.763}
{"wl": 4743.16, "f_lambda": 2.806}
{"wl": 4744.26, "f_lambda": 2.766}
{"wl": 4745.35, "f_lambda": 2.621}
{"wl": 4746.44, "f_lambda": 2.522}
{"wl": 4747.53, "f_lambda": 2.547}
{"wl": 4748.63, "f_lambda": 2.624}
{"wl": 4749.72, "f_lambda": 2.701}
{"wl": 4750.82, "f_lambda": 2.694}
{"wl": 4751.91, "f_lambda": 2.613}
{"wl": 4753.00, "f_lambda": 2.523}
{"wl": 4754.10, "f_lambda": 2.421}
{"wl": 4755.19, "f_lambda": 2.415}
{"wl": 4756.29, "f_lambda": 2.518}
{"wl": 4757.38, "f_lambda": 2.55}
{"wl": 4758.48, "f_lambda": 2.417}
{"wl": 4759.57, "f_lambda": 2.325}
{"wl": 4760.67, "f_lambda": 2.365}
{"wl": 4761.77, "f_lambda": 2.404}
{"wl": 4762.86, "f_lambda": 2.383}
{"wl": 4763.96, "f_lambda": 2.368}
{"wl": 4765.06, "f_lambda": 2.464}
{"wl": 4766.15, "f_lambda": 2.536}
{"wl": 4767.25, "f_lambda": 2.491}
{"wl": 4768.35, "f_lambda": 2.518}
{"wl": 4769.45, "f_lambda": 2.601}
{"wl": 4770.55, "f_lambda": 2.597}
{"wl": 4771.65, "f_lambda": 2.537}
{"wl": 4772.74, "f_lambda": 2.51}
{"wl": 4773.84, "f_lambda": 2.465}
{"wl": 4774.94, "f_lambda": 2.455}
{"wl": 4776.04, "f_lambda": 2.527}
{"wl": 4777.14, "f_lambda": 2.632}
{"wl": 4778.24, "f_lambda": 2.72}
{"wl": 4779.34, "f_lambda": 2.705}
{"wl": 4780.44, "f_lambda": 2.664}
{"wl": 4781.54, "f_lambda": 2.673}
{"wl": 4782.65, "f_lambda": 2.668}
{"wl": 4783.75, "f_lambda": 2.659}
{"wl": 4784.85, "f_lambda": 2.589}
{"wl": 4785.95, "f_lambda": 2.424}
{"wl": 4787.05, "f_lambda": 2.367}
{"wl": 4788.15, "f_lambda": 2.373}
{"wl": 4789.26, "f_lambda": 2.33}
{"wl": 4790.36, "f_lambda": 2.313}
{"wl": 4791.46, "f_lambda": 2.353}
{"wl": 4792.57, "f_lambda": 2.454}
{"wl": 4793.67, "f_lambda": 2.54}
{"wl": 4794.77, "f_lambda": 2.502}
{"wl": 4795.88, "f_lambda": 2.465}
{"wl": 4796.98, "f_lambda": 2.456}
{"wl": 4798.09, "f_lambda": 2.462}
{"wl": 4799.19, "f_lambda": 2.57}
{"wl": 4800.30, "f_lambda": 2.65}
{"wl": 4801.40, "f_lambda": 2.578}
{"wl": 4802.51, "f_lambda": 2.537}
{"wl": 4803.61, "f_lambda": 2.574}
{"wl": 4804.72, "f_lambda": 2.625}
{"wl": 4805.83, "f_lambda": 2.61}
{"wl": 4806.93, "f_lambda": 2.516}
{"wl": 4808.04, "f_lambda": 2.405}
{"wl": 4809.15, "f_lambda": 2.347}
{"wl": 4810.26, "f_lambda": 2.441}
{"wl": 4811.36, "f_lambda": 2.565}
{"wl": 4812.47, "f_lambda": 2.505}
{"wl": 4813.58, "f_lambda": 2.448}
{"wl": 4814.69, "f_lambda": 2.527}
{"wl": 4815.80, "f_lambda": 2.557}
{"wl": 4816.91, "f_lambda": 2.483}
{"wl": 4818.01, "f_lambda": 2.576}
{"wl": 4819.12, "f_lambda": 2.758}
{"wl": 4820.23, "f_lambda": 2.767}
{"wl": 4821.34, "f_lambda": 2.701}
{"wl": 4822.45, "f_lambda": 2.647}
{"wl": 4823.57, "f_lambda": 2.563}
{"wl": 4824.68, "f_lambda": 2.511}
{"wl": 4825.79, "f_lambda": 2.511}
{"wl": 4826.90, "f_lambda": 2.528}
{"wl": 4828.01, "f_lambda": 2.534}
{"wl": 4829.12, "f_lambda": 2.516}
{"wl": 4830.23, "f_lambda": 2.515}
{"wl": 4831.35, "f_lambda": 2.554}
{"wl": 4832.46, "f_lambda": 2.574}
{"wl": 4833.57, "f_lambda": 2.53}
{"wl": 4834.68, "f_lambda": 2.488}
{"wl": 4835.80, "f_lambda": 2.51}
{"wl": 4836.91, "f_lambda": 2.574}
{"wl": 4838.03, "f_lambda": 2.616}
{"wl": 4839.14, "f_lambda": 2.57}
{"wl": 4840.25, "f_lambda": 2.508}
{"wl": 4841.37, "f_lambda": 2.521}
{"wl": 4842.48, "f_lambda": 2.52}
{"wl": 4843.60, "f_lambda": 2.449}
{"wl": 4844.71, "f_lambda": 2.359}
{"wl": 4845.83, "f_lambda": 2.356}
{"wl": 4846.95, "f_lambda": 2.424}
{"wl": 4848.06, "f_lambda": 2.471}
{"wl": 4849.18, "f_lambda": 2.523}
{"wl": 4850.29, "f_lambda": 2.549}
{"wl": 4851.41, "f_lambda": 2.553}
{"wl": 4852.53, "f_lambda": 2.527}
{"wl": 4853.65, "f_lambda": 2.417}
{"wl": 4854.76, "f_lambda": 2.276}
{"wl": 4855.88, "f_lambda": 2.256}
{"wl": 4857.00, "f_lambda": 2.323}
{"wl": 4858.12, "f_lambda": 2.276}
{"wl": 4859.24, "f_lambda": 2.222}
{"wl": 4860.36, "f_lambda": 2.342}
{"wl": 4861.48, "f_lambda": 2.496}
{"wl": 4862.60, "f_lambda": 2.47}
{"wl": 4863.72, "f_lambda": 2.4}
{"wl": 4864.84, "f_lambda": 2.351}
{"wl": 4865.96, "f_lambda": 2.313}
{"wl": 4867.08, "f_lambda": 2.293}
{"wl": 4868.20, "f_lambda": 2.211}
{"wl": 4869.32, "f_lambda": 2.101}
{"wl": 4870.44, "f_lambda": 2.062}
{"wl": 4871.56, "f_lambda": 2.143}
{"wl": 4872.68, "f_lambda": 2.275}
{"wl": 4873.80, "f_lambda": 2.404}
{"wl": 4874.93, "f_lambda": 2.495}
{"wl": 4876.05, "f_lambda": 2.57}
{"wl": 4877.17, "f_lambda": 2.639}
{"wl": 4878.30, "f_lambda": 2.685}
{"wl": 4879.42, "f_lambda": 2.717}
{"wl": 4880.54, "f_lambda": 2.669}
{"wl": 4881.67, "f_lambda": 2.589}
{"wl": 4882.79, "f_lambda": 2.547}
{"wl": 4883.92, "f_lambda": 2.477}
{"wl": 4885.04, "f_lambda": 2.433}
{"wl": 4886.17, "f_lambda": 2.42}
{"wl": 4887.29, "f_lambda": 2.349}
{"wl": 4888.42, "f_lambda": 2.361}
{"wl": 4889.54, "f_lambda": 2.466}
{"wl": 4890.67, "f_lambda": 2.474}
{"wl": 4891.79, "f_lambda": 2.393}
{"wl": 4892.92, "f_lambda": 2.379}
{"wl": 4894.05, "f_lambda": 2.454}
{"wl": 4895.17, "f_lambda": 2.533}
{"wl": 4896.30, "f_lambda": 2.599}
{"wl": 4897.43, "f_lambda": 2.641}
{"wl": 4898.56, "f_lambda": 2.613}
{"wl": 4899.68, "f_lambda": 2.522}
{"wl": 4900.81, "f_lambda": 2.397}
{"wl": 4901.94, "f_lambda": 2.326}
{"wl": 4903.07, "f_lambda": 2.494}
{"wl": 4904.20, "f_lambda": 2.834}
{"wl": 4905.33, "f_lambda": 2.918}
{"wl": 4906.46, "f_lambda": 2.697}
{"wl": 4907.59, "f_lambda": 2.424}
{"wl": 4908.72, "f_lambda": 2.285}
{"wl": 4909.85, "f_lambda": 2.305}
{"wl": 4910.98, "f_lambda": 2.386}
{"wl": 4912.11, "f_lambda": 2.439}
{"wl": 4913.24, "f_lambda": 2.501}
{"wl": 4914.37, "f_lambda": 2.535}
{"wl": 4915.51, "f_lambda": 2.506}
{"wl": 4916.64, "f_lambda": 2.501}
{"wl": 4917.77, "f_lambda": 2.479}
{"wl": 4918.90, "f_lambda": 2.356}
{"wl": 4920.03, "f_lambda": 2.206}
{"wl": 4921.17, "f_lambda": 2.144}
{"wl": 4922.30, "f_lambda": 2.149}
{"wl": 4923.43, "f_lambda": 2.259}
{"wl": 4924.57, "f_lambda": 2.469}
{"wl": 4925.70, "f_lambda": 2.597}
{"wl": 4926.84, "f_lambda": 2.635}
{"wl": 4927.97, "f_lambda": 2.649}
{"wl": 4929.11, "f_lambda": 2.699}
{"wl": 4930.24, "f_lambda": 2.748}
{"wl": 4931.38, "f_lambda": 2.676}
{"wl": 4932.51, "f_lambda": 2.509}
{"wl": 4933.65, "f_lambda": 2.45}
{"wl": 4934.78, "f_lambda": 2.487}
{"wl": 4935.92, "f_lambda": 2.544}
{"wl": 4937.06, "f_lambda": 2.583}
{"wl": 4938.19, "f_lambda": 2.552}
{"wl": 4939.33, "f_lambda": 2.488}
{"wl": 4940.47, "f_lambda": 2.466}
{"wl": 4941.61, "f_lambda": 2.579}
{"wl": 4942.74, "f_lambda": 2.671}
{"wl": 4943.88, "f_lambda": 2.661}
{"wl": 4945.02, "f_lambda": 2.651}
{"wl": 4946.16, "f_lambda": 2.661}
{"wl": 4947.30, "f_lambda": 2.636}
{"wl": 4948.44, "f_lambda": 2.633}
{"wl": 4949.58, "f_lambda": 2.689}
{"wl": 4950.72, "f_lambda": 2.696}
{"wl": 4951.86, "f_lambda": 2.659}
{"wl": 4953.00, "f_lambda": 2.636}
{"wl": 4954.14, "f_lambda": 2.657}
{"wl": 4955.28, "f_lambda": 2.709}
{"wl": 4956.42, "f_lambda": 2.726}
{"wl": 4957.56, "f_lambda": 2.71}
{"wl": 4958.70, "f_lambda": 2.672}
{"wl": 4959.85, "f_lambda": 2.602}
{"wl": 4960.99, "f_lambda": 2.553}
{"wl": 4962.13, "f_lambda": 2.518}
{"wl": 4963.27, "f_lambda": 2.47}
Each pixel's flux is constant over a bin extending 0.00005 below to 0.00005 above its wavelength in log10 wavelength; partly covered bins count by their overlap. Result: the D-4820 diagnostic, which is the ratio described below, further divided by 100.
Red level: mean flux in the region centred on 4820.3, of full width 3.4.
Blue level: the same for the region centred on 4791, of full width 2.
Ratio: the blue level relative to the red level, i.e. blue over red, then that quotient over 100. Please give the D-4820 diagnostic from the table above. 0.0085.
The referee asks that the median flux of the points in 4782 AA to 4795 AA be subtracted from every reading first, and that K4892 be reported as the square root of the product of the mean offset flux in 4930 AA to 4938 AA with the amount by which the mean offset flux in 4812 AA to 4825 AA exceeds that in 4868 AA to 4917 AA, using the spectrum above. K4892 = 0.12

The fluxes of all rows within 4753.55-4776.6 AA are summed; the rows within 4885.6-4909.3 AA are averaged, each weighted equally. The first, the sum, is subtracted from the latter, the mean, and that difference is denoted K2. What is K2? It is -49.4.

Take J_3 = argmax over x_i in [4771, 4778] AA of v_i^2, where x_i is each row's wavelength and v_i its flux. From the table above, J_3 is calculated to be 4777.14 AA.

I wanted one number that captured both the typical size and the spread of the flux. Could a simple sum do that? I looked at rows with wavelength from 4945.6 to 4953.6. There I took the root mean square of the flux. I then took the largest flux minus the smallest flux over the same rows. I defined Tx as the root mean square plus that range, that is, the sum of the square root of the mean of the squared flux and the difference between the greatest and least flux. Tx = 2.72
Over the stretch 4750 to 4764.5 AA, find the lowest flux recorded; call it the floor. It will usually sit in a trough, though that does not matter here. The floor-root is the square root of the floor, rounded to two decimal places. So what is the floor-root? 1.52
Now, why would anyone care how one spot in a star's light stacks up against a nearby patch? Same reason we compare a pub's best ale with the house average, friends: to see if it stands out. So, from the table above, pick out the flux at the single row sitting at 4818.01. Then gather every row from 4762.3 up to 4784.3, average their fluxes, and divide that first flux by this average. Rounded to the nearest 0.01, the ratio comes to 1.01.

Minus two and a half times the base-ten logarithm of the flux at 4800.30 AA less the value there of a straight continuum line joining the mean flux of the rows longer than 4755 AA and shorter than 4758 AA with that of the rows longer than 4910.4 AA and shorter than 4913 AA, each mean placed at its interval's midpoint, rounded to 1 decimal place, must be 1.9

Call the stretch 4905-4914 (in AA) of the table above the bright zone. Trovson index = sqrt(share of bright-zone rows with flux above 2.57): 0.5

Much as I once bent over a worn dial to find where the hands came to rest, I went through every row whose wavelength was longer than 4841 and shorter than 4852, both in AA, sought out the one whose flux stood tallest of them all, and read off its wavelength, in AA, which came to 4851.41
